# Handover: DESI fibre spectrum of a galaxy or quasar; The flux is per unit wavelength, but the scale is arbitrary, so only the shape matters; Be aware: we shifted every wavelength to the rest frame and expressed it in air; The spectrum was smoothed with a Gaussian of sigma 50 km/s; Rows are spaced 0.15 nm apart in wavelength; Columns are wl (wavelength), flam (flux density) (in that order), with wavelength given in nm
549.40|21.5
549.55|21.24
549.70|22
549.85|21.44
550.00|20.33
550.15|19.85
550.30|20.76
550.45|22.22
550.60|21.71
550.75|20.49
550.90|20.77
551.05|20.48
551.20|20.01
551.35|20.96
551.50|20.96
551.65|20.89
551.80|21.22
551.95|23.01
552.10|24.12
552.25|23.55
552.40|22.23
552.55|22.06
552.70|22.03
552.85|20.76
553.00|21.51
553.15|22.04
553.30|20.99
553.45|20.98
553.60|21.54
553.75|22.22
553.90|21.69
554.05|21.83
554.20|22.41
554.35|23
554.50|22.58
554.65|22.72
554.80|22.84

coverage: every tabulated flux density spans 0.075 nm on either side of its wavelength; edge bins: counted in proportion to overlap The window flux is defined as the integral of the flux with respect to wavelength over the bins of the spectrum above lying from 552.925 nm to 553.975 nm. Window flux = 22.6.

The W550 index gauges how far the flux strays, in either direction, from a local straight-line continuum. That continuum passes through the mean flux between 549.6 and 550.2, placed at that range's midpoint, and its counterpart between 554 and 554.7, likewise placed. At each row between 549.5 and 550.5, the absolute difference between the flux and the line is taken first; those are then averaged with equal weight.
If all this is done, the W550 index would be 0.76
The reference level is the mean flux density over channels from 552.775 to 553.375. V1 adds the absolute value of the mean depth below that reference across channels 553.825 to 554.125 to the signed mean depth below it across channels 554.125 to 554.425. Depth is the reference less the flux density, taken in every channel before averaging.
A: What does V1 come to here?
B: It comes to -0.9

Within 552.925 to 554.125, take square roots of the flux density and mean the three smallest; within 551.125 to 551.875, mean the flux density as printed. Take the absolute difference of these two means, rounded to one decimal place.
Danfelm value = 16.2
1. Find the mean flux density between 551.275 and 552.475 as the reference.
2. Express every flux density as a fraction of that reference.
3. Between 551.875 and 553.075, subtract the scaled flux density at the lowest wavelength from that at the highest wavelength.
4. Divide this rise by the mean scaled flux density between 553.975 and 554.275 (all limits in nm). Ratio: -0.07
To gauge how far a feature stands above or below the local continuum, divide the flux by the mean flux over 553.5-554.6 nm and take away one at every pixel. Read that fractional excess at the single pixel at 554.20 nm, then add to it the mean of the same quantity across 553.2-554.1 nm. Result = -0.02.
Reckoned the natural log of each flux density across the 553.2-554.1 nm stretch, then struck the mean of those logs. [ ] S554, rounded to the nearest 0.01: 3.07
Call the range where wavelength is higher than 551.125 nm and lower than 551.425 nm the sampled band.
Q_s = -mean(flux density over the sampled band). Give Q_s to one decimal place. -20.5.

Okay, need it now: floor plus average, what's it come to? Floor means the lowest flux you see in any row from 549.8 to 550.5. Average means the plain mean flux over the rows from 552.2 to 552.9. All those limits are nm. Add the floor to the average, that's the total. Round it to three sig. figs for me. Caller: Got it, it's 42.0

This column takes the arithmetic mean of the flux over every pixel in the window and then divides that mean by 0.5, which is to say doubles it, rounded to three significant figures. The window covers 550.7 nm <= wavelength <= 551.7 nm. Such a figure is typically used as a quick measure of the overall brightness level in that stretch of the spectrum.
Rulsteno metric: 41.3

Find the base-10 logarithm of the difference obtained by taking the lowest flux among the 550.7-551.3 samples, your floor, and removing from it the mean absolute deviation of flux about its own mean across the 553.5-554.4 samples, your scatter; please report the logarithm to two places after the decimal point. 1.29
